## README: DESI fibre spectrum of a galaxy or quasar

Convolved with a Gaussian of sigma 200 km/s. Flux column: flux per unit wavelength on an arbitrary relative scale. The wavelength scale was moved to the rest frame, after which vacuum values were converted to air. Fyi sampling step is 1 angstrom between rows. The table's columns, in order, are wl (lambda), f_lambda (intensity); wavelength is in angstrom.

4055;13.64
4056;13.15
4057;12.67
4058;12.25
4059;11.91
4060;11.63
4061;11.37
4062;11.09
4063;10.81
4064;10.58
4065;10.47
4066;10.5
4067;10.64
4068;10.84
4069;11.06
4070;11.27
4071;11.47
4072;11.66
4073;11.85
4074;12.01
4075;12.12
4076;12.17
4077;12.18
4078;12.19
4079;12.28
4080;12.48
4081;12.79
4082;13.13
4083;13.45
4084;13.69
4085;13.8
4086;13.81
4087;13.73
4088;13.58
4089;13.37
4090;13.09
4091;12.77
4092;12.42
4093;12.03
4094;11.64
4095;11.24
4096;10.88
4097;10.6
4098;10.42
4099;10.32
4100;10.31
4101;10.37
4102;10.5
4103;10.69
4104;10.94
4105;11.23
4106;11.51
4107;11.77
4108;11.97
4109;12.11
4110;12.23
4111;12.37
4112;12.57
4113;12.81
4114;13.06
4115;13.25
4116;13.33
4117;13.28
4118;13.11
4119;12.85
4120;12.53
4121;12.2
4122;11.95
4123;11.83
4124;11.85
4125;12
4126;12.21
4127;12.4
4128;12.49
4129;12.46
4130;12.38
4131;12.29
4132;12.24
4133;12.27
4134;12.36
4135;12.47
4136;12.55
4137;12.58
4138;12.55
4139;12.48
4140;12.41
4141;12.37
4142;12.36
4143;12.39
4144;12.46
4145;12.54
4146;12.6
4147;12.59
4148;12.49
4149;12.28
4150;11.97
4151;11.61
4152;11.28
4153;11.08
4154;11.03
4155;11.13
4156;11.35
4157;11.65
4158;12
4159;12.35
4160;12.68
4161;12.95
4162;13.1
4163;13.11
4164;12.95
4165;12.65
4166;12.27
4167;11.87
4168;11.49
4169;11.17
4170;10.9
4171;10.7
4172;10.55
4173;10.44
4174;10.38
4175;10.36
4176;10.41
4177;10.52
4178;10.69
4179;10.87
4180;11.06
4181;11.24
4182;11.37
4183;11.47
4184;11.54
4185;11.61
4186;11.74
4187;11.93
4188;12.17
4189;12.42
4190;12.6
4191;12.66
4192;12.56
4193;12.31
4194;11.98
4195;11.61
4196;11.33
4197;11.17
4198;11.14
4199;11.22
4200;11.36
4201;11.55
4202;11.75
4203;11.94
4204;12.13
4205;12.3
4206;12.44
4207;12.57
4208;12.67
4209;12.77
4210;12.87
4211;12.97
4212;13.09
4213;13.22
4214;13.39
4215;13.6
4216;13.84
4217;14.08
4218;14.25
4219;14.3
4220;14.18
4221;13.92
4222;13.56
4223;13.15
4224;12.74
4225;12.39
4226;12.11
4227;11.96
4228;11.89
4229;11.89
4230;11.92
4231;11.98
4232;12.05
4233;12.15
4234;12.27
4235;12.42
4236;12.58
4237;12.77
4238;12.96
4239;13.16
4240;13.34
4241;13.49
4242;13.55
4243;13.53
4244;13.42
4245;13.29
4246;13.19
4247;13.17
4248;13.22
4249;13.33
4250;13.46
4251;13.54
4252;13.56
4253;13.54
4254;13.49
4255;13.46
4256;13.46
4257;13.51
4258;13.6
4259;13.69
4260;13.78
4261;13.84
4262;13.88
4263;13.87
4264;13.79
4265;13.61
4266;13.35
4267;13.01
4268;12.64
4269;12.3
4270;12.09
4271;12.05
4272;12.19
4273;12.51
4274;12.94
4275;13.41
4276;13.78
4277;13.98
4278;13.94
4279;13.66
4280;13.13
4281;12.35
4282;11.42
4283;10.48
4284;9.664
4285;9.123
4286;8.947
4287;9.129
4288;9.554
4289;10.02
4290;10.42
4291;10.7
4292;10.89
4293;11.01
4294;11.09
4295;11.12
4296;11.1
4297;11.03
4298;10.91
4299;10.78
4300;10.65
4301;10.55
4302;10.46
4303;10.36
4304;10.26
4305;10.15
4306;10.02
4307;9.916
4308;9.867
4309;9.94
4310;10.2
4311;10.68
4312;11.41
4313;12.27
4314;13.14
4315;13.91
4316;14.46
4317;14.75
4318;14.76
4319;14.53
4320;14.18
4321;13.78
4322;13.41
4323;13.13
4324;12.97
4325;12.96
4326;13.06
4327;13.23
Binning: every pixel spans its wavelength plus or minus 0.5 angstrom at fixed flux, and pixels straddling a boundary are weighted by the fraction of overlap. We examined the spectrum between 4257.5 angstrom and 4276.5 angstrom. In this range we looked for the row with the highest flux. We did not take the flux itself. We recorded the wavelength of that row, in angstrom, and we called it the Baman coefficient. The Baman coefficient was 4262 angstrom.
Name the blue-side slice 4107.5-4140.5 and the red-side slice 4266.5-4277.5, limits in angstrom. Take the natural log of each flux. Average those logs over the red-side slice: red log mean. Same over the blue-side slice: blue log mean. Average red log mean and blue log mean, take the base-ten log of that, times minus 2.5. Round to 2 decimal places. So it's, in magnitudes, -1.01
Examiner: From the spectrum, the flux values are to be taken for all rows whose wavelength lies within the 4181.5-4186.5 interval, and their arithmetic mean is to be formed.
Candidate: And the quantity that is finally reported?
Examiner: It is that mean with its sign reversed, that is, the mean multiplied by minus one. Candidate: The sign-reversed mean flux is -11.5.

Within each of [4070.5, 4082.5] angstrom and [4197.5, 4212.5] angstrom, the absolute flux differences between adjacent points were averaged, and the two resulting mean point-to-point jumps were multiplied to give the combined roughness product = 0.021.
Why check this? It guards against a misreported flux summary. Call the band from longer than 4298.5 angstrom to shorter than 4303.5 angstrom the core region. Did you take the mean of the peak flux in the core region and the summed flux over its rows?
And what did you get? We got 32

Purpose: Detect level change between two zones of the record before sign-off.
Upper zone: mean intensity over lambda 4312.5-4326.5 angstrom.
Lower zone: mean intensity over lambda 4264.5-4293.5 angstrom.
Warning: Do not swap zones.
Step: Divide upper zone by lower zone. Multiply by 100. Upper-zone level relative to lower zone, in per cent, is 116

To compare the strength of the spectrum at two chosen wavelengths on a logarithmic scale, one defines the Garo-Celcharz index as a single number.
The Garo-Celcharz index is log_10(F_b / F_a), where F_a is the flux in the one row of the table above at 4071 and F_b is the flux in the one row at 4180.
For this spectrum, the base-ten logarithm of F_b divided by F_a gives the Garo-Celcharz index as -0.02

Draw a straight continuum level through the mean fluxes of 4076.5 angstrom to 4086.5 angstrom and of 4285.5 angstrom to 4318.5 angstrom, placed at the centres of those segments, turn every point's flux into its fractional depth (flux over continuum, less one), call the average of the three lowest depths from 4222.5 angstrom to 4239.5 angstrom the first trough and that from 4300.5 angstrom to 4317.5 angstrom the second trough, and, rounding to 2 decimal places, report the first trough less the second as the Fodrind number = 0.12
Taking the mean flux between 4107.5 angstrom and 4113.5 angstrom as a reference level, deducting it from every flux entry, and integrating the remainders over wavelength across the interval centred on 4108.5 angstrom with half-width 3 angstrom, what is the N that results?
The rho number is -2.1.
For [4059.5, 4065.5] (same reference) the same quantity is -8.1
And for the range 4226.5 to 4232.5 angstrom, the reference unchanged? -2.4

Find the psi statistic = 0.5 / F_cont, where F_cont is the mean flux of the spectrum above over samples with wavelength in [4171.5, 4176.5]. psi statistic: 0.048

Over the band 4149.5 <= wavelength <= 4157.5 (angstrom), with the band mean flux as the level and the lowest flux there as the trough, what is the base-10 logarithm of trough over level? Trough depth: -0.014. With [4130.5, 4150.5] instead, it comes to -0.016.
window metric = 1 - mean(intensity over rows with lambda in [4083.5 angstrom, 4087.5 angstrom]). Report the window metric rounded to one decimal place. -12.8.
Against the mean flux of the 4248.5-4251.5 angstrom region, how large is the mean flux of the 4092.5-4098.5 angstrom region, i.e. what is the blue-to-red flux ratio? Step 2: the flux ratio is 0.83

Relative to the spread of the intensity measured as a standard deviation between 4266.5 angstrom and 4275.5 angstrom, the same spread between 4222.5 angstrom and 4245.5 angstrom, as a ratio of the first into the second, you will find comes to 1.3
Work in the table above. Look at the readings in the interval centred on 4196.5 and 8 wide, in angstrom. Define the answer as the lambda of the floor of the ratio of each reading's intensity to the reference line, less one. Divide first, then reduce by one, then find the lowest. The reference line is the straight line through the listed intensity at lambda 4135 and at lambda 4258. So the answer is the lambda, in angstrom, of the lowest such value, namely 4198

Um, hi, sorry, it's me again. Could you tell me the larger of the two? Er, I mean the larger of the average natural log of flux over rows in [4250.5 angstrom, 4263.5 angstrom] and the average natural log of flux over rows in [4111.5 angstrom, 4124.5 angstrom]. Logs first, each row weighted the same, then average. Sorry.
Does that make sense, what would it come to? 2.61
